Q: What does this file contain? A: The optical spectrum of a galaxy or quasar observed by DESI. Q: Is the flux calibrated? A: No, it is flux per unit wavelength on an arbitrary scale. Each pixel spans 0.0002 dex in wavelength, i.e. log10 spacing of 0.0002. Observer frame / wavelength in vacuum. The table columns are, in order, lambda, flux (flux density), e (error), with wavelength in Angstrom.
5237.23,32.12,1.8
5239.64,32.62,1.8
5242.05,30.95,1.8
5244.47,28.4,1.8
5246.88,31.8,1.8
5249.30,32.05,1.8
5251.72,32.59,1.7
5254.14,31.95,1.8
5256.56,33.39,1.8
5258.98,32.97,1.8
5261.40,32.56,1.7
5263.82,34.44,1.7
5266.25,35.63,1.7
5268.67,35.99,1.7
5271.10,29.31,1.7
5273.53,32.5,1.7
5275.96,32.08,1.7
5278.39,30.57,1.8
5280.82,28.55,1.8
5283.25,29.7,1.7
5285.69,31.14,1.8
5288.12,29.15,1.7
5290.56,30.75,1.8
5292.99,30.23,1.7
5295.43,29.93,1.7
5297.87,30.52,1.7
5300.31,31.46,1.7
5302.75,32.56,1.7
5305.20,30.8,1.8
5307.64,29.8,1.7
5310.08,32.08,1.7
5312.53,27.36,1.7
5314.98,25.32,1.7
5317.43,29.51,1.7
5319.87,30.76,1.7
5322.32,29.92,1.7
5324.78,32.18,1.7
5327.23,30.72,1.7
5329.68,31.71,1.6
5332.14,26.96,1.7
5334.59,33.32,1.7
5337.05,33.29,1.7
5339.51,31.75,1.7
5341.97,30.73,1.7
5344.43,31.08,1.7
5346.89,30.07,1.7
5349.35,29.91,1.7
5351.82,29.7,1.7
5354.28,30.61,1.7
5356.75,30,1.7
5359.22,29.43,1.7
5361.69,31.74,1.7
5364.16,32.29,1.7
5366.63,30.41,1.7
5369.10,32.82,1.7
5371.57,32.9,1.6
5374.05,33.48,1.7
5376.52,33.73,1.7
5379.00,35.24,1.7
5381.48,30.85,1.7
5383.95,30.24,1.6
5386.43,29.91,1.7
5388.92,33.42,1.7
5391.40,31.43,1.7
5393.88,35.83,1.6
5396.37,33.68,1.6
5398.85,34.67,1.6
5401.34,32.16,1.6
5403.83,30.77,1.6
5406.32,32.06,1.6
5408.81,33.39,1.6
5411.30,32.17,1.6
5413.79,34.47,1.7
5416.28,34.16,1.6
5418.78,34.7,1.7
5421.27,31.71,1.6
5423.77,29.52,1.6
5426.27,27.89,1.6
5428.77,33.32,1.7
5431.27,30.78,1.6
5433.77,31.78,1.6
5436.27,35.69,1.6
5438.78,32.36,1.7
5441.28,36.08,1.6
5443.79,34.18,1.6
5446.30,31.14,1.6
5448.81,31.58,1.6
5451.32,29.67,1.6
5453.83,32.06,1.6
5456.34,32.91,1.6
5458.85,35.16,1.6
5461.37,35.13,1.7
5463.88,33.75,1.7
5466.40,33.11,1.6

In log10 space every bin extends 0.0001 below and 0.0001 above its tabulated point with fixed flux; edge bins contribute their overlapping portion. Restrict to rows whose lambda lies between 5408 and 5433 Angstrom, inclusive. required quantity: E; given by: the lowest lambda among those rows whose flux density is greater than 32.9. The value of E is 5408.81 Angstrom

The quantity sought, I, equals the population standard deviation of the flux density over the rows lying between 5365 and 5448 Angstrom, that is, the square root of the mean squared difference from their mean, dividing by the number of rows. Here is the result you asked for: 1.95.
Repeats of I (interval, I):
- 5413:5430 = 2.46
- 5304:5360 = 1.83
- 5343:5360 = 0.52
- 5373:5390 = 1.90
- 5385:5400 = 1.97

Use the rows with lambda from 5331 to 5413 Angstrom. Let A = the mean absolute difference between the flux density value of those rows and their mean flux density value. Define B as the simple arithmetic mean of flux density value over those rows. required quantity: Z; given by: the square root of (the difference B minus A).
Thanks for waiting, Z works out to 5.50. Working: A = 1.54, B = 31.8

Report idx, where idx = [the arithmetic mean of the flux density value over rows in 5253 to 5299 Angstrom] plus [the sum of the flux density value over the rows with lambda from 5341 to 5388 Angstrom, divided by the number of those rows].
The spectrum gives 63.0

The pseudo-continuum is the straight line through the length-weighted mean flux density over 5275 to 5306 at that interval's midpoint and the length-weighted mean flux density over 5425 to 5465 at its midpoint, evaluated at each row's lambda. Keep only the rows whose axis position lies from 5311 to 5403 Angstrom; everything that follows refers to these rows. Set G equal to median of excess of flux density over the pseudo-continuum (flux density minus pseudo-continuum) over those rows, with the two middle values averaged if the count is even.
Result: -0.2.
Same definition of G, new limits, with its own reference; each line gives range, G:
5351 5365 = -1.2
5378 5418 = 0.6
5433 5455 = -0.8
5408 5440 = -0.1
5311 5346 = -0.3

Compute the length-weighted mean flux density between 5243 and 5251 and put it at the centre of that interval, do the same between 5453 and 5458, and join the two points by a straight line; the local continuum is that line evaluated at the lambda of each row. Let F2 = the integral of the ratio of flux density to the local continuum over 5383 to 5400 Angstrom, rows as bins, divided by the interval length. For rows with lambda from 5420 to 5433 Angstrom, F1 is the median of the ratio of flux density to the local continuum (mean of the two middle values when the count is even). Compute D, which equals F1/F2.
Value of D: 0.93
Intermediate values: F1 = 0.95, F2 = 1.02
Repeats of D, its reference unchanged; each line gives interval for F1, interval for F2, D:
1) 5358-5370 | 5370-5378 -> 0.95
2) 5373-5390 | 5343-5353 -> 1.09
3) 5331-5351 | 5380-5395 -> 0.98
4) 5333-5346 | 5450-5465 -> 0.99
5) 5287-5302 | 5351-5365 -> 1.01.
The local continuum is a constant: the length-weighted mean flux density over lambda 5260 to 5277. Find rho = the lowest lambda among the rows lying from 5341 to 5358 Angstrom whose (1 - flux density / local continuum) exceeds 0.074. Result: 5341.97 Angstrom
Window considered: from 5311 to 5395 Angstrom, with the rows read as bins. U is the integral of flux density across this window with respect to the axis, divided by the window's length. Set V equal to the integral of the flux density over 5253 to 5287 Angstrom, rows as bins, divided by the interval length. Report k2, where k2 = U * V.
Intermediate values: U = 31.1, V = 32.2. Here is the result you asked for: 1002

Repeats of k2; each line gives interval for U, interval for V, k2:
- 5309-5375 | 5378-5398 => 1001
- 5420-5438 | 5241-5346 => 982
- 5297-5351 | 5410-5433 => 980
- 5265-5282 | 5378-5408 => 1043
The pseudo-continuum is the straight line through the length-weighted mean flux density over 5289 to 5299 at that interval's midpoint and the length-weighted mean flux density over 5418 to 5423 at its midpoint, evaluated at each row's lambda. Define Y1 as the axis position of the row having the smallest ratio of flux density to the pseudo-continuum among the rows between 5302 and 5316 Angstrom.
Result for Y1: 5314.98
